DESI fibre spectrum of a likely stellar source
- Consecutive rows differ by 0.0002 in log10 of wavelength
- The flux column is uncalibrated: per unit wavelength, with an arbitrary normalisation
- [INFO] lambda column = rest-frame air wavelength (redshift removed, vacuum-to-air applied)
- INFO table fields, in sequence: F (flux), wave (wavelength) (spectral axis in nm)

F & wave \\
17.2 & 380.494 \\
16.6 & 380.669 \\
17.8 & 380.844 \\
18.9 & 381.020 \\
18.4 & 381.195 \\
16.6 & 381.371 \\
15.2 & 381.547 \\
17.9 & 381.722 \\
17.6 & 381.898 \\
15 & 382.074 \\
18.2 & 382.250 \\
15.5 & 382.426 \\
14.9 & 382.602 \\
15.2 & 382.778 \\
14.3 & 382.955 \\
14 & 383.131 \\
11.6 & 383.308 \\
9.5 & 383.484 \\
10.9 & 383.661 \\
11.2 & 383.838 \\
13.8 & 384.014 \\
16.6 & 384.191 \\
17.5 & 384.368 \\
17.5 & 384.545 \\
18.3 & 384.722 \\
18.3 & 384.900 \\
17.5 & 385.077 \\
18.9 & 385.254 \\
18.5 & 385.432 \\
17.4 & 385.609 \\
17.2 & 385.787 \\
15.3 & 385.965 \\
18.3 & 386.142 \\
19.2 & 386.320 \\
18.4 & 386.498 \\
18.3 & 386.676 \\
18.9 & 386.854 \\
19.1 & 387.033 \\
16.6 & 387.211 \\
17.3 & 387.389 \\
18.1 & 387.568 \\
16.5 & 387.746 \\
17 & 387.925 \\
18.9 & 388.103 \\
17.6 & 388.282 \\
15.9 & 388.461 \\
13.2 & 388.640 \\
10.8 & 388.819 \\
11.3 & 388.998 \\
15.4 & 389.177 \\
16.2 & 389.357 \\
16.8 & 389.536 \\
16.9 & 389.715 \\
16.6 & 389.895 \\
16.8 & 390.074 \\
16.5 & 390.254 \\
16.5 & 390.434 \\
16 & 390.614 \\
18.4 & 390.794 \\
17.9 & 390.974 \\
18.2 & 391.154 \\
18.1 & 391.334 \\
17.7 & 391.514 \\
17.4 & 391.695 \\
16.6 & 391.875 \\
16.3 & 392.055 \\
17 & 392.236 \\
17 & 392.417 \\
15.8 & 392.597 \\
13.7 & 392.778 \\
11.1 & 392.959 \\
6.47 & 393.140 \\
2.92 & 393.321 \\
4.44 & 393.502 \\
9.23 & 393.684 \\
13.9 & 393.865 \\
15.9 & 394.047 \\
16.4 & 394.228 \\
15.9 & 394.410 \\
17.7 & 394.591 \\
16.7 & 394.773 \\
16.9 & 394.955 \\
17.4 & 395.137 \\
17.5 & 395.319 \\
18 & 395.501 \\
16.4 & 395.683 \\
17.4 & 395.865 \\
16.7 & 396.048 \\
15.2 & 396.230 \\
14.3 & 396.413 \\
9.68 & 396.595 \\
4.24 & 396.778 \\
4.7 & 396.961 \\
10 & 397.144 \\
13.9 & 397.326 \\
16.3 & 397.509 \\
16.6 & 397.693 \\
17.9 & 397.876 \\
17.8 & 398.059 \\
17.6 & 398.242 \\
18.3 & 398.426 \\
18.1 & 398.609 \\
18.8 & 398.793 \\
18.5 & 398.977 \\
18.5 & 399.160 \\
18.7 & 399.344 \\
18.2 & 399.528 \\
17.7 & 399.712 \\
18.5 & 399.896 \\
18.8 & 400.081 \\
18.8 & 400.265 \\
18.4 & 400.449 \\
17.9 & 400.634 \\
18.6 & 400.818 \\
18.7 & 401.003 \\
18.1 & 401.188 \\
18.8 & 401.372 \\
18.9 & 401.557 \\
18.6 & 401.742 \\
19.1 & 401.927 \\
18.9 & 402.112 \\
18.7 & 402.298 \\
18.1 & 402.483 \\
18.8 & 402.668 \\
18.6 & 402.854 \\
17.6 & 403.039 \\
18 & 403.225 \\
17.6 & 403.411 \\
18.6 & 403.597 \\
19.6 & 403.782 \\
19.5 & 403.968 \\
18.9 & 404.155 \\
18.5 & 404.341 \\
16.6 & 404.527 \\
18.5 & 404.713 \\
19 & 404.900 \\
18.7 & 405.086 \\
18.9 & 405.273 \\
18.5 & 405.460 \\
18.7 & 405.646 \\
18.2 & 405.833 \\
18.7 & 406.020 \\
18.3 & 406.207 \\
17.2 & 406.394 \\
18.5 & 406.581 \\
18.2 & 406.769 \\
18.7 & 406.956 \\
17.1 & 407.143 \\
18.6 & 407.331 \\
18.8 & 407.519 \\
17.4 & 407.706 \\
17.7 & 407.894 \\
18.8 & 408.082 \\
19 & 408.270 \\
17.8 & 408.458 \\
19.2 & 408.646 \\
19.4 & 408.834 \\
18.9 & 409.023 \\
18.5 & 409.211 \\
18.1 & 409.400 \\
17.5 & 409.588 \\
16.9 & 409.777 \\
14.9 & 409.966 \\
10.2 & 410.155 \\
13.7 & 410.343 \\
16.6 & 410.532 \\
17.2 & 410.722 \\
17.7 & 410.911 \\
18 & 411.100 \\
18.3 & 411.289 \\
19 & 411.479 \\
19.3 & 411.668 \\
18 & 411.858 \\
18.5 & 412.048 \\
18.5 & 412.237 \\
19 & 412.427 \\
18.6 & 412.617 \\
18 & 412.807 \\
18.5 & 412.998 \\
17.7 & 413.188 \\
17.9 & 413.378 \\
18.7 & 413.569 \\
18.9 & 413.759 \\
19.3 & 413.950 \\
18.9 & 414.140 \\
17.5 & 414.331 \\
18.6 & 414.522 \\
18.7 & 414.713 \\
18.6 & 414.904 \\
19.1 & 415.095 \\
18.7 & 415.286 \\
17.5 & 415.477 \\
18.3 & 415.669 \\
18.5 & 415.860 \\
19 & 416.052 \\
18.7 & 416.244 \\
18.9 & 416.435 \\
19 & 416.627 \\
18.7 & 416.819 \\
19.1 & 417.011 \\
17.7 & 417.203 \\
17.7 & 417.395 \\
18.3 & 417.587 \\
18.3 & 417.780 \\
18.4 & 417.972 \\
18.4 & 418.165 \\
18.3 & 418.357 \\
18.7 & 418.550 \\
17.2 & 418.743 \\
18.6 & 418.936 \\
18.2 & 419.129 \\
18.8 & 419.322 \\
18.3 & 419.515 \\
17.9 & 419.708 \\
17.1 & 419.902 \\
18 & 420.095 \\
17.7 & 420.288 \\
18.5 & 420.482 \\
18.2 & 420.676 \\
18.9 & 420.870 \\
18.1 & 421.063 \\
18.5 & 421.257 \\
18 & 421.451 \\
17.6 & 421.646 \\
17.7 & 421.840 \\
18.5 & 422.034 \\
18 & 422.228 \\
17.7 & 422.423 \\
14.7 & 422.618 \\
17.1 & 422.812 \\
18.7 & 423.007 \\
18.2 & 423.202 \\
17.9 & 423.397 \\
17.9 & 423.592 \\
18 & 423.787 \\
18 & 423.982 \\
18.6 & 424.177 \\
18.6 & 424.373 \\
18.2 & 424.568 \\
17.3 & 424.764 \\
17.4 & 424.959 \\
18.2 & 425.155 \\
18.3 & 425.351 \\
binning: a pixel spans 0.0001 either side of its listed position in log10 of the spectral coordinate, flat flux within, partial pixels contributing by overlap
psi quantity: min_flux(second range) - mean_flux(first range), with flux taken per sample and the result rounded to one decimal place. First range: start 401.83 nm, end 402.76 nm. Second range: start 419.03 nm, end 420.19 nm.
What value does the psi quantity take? -1.6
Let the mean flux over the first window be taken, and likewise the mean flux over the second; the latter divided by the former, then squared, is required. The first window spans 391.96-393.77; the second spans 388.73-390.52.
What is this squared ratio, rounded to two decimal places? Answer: 1.82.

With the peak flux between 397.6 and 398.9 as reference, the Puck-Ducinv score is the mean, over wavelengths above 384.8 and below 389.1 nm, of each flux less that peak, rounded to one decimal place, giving -1.8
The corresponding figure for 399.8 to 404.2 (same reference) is -0.2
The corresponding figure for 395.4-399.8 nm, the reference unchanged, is -3.2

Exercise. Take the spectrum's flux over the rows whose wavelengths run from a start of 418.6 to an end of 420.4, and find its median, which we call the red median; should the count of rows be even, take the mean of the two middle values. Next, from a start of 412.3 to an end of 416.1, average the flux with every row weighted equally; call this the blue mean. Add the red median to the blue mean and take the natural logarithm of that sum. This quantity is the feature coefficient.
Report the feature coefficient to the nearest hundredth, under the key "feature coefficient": 3.60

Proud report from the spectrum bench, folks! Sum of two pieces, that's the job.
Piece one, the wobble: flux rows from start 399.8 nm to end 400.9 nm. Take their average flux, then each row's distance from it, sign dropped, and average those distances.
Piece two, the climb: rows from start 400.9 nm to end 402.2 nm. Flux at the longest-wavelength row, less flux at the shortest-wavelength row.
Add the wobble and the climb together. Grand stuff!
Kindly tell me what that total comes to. 0.4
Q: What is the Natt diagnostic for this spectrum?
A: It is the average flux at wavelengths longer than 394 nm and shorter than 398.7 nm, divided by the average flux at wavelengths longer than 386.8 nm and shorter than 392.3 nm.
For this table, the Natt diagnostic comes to 0.92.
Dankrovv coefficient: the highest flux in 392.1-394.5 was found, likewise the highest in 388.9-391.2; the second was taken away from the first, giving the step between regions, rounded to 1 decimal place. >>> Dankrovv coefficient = -1.4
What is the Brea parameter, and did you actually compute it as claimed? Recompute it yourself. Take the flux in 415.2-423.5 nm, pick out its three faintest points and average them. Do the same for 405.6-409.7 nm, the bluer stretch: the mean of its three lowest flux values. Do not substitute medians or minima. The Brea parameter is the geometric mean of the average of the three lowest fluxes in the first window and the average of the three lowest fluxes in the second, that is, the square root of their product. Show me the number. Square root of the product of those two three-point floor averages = 16.8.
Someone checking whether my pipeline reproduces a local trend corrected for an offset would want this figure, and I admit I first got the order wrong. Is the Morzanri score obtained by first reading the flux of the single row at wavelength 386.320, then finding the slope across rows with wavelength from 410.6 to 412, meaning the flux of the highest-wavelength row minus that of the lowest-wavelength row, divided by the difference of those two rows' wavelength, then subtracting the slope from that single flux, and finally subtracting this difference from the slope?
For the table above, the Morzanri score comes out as -17.8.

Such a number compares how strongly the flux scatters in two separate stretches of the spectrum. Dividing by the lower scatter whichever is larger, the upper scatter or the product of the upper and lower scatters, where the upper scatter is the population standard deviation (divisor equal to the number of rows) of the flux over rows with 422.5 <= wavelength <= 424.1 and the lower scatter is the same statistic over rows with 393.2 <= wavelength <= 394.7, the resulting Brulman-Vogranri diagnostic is 1.16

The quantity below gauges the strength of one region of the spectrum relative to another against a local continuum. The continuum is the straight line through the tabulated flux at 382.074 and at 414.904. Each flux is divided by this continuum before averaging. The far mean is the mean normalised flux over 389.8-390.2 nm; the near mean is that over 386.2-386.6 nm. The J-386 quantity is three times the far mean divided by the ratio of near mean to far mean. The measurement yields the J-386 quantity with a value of 2.74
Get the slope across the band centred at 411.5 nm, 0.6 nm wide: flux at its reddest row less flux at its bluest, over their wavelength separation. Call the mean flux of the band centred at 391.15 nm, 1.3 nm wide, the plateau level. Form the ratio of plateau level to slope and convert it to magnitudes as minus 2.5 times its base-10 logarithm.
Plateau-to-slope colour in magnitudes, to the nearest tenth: -2.1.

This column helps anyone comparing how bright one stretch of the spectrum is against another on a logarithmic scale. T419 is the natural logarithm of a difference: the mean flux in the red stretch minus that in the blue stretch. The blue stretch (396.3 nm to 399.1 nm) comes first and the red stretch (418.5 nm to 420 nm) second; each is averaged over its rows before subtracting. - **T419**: 1.3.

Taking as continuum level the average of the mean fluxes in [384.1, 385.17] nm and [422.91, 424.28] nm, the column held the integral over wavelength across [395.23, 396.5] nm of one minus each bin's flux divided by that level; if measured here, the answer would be 0.10 nm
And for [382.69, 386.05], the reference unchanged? 0.46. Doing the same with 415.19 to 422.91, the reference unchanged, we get -0.10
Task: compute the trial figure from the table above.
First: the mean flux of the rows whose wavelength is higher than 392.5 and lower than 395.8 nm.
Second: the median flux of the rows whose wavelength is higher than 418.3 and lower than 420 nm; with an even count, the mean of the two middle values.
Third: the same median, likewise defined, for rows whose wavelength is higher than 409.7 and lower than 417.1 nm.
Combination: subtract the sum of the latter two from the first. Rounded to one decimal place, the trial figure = -23.1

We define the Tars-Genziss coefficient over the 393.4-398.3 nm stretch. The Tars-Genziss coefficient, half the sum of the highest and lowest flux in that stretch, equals 11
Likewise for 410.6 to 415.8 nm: 18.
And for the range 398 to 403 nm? 18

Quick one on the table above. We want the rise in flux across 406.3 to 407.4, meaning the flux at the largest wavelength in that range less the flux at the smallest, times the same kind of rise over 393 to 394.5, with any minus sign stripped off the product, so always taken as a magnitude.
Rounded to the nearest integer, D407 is 13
